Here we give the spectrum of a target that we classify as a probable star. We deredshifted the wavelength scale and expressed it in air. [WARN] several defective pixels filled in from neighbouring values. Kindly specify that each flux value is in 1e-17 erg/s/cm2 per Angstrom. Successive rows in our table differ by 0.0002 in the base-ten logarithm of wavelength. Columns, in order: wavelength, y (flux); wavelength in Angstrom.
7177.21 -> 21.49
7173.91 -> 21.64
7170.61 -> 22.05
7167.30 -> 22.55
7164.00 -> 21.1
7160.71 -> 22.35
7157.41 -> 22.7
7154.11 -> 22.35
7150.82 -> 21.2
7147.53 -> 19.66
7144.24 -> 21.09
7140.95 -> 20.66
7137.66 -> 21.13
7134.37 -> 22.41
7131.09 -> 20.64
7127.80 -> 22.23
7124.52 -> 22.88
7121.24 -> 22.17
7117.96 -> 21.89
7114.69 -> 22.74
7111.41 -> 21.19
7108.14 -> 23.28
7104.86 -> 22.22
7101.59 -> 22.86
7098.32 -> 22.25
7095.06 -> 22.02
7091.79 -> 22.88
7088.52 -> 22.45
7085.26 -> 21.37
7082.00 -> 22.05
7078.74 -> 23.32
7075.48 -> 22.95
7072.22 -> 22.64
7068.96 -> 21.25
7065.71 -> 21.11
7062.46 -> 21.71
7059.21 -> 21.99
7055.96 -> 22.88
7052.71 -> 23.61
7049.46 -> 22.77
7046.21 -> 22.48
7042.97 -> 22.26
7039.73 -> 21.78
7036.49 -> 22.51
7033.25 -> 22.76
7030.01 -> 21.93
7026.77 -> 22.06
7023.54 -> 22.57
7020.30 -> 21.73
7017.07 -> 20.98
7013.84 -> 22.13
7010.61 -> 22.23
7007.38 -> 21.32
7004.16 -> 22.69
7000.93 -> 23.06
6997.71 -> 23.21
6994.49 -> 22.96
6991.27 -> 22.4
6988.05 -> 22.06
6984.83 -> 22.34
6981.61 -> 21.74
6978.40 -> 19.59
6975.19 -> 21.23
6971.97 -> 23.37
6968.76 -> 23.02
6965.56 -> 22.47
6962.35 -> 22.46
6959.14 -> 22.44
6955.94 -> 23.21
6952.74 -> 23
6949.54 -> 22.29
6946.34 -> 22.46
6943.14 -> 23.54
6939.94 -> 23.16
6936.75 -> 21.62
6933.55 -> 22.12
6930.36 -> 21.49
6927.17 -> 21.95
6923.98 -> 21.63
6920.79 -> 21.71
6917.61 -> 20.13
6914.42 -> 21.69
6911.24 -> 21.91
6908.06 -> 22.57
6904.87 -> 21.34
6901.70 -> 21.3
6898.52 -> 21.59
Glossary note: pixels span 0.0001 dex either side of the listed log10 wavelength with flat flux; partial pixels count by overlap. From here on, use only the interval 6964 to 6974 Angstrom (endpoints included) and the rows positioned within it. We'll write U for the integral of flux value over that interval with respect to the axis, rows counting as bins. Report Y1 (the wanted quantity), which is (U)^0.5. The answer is 15.1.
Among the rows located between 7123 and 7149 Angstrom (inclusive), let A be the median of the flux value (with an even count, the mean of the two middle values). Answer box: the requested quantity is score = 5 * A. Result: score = 106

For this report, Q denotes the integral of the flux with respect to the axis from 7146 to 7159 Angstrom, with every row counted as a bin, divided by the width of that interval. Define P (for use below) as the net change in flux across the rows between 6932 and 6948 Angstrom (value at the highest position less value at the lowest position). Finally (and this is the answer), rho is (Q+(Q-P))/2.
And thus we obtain 21.3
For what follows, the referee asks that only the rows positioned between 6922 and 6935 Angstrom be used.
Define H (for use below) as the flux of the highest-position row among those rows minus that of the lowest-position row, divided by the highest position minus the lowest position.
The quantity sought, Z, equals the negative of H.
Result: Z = -0.05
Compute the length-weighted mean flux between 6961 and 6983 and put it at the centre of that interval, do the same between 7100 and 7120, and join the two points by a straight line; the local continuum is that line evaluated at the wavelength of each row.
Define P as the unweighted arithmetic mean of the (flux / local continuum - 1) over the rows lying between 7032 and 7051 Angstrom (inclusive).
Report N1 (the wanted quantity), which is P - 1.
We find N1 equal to -0.99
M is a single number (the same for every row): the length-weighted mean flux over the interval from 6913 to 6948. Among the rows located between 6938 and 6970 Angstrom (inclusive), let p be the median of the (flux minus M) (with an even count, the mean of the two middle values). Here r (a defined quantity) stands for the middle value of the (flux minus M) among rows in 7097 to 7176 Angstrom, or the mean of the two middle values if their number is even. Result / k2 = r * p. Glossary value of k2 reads 0.19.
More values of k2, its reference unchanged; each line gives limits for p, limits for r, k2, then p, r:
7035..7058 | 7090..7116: 0.30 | 0.56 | 0.54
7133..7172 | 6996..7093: -0.13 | -0.33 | 0.40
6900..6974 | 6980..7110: 0.12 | 0.34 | 0.35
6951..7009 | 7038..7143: 0.15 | 0.51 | 0.29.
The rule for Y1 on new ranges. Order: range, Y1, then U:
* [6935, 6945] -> 15.1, 227.4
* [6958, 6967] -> 14.2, 201.9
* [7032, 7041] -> 14.2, 201.2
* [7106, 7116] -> 15.0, 223.7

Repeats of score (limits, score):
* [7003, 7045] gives 111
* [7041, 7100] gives 112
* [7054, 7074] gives 109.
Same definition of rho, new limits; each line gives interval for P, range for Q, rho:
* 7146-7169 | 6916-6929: 19.9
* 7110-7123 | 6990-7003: 22.4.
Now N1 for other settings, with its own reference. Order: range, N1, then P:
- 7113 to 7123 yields -1.01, -0.005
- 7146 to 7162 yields -1.04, -0.037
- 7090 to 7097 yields -0.99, 0.006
